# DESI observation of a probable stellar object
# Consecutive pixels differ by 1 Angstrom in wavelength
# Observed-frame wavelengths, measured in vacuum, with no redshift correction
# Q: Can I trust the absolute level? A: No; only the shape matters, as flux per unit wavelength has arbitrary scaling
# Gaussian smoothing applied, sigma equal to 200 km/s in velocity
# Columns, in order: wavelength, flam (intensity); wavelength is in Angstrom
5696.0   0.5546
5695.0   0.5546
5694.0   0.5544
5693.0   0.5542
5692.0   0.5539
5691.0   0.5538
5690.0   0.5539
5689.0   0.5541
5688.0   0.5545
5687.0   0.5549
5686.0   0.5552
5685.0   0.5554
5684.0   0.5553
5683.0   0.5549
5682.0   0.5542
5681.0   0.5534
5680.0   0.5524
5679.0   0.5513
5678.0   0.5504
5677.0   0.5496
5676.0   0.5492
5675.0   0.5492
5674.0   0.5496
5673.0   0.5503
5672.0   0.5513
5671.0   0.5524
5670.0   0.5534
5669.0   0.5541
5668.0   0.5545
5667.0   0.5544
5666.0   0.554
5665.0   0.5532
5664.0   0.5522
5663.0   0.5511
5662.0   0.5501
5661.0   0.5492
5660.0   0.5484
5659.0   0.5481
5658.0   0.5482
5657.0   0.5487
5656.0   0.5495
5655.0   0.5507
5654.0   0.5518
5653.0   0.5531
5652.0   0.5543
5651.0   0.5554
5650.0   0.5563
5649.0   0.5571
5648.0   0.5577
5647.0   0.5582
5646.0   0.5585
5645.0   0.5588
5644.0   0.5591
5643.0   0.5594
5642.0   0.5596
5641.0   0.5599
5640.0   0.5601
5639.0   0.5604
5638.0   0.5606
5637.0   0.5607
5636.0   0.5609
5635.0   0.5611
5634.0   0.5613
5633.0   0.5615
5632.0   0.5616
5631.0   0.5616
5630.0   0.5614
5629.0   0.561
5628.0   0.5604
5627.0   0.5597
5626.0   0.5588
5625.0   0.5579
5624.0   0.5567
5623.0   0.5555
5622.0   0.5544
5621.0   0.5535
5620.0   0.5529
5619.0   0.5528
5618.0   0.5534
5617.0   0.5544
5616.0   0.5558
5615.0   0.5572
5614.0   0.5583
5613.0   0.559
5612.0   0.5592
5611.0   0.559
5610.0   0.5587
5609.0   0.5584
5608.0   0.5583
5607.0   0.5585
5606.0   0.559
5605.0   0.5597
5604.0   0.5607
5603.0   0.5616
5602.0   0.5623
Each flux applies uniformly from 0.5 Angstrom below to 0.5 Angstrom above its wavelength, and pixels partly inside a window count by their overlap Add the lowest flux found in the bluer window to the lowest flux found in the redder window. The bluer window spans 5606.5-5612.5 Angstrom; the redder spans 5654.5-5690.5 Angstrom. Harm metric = 1.11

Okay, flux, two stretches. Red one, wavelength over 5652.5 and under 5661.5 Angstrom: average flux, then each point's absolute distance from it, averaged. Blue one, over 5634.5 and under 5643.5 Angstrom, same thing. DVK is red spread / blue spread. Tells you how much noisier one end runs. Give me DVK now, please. 2.89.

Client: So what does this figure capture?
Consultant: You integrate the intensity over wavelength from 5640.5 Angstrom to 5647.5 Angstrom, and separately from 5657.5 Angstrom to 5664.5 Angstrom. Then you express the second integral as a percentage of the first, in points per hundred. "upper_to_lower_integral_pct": 98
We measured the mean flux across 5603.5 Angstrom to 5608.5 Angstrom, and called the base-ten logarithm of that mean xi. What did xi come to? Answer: -0.252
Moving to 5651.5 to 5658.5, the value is -0.259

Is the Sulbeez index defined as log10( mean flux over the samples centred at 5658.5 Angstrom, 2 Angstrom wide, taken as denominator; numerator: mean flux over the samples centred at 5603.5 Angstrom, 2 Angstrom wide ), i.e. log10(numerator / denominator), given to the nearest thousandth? 0.010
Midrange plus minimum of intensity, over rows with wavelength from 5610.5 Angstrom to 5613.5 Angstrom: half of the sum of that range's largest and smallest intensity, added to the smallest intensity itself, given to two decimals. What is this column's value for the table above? 1.12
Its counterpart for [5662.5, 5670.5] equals 1.10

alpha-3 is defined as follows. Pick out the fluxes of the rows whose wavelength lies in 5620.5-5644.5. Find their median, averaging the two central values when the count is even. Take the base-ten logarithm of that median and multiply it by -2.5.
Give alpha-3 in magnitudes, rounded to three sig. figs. 0.629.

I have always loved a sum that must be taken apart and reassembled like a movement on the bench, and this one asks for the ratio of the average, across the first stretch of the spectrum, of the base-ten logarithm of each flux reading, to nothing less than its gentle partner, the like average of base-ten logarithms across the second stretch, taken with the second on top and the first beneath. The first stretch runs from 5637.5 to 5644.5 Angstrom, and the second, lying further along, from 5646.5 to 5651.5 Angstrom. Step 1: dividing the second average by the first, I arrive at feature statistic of 1.01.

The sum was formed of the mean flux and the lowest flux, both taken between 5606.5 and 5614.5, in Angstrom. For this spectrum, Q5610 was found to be 1.12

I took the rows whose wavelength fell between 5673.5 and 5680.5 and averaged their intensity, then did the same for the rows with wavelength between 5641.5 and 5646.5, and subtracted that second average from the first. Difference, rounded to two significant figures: -0.0088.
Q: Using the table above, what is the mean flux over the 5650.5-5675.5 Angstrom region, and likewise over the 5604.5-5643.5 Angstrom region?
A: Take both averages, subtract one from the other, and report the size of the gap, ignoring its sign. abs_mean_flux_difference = 0.007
